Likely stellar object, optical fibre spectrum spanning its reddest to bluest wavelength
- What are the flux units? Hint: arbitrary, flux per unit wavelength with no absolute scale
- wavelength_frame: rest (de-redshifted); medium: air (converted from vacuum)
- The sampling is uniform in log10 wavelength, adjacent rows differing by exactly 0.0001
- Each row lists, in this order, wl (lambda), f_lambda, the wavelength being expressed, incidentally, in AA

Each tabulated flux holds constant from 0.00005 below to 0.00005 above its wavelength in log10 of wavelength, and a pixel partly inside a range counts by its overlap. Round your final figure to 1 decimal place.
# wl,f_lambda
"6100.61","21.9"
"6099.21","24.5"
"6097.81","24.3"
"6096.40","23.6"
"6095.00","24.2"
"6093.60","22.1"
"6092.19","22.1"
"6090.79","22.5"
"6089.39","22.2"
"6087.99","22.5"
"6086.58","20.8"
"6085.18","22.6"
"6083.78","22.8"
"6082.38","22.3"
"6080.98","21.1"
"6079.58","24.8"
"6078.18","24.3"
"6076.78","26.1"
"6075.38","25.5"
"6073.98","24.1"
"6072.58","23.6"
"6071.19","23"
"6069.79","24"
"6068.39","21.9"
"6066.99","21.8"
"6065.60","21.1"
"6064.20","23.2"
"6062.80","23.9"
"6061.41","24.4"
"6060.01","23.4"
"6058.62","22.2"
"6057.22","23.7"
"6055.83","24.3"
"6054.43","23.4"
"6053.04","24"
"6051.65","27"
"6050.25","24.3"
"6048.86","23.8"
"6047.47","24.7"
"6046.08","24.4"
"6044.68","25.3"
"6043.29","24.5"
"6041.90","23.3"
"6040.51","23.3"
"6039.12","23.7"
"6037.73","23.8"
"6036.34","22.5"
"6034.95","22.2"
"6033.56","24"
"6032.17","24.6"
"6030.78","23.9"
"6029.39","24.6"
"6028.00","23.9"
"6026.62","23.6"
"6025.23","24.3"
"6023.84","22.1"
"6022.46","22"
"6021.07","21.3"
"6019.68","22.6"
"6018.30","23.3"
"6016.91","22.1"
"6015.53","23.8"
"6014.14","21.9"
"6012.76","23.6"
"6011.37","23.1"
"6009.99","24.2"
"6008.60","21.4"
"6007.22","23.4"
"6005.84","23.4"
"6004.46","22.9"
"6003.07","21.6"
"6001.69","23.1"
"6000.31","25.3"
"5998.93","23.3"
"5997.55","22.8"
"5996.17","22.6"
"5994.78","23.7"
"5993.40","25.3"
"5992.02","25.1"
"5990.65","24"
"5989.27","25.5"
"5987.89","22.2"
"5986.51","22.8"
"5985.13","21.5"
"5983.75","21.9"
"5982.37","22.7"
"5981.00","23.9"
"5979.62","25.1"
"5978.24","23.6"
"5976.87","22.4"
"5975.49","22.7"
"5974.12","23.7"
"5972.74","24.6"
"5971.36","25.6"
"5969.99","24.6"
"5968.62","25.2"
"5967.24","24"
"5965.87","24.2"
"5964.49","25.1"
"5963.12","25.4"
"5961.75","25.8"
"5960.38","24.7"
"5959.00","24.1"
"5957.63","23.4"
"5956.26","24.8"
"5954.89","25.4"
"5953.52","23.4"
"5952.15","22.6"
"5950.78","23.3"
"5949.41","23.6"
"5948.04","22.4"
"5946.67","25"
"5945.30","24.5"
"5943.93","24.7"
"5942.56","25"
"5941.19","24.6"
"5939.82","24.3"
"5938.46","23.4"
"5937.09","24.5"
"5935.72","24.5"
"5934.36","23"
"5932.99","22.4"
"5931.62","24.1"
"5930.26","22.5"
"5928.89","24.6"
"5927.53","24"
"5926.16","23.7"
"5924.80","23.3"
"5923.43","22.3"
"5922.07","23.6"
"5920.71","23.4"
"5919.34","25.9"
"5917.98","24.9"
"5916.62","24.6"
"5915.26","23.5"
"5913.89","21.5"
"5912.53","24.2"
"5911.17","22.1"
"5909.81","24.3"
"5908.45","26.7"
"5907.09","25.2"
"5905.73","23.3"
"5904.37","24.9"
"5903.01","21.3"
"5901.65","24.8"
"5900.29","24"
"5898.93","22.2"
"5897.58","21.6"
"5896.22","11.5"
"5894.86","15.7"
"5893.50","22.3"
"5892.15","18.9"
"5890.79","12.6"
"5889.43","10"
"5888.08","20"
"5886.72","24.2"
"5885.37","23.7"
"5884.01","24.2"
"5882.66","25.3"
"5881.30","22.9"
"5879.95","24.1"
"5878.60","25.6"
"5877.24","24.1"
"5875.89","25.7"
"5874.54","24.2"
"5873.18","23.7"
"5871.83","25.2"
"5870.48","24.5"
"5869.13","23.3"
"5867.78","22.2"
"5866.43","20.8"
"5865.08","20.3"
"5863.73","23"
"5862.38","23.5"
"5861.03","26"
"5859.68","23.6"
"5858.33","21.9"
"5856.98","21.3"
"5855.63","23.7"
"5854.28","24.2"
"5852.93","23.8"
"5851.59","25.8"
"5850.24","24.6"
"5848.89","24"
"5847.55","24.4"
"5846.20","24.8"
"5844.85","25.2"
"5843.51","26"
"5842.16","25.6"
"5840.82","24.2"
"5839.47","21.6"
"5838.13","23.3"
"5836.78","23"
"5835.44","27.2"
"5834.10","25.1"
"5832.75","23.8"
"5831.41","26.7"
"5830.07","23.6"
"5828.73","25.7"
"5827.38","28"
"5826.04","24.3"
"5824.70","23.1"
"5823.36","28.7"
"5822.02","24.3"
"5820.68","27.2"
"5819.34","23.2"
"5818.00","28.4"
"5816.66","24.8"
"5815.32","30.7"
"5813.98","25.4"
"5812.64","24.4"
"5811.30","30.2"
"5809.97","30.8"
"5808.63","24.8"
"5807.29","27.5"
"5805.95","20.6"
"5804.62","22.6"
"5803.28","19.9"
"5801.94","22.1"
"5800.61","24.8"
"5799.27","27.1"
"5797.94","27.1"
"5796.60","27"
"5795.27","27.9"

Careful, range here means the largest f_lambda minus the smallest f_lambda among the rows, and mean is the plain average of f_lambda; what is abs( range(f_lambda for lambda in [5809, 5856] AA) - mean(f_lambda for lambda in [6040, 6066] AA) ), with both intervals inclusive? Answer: 14.7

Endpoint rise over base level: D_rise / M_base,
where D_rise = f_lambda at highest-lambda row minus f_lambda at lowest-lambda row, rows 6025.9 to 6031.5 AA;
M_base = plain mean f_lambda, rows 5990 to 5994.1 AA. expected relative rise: 0.01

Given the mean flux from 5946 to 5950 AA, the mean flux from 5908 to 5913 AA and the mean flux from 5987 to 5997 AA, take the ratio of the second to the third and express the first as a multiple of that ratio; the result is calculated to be 23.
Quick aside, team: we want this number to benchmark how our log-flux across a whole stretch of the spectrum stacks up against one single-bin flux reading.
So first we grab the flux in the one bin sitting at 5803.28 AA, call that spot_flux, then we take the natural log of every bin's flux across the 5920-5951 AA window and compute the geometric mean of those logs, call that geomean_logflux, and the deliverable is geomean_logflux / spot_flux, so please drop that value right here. 0.159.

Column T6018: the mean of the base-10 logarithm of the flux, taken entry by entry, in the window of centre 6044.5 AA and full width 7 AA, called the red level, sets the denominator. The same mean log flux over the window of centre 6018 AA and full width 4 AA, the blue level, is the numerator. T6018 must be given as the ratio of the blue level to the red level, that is 0.98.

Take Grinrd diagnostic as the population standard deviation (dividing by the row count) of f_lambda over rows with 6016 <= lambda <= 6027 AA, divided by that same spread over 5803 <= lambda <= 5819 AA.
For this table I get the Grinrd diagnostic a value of 0.3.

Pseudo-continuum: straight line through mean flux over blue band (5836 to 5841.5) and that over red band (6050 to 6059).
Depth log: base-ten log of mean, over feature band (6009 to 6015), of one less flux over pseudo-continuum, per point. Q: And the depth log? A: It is -1.5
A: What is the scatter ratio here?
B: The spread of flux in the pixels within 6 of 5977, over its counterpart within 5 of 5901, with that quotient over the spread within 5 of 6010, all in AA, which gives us 0.3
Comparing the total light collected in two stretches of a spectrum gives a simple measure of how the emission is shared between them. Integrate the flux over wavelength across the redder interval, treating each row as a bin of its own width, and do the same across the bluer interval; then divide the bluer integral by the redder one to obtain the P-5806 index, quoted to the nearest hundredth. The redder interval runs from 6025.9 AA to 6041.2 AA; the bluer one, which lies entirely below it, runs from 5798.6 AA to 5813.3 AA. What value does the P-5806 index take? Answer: 1.02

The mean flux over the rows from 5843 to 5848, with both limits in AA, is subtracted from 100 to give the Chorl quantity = 74.9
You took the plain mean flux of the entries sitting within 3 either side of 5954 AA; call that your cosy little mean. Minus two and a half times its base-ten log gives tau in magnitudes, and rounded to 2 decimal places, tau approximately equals -3.45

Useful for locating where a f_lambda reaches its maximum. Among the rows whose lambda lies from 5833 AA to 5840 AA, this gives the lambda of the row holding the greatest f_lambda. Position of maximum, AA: 5835.44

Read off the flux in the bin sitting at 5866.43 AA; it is 20.8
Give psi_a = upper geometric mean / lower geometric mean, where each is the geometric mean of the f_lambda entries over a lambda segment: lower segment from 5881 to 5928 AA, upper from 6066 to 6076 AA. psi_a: 1.08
